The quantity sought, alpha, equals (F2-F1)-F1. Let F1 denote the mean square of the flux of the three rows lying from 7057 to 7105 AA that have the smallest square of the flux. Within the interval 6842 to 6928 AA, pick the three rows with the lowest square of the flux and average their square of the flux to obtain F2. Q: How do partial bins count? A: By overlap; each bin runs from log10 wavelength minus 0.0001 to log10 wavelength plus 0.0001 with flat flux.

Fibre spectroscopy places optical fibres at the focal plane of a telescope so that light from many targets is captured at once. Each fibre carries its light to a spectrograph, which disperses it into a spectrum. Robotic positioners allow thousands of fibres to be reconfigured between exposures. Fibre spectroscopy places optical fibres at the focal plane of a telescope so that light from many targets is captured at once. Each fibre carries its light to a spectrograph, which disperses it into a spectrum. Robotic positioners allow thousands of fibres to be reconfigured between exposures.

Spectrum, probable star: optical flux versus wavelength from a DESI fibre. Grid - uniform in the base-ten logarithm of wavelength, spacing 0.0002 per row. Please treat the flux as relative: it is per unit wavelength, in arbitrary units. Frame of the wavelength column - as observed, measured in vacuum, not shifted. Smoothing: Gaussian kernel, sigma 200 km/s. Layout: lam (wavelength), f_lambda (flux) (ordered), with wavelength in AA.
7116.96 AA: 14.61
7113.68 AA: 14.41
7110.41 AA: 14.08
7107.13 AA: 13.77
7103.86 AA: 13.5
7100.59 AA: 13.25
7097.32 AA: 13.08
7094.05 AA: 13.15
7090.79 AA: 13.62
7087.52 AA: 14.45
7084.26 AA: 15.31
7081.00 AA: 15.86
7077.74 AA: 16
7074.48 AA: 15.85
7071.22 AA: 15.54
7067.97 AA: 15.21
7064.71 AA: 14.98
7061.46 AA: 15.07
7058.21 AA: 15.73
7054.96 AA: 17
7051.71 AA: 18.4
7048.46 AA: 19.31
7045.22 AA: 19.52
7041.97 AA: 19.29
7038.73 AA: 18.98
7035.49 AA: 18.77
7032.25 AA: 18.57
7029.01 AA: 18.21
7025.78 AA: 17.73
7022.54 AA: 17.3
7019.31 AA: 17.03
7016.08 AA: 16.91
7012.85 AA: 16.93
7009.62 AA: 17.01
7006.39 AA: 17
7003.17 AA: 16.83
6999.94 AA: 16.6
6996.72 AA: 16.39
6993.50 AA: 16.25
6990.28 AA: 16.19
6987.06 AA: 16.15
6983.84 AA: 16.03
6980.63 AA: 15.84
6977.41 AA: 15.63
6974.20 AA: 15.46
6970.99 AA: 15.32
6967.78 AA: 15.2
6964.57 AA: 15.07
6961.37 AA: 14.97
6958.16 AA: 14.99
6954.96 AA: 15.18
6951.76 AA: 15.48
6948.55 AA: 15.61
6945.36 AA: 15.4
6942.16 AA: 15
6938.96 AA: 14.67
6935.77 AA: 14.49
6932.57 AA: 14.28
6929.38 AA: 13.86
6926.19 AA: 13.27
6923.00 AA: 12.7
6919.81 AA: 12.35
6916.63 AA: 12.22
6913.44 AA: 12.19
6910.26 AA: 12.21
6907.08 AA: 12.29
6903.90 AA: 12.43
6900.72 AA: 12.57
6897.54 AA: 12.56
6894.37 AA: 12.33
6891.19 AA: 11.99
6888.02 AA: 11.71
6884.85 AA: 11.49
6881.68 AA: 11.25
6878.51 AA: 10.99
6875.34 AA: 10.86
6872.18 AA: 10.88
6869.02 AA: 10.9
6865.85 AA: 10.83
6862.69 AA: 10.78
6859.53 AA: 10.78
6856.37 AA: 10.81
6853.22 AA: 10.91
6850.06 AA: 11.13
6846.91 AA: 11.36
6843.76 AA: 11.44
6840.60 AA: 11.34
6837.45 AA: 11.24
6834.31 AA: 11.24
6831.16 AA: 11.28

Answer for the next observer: -230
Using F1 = 173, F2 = 116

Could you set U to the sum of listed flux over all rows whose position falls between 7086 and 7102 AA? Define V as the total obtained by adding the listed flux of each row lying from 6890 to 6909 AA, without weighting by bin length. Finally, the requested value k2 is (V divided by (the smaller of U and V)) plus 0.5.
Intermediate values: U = 68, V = 74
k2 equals 1.60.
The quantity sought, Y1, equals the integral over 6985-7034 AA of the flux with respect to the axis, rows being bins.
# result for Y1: 833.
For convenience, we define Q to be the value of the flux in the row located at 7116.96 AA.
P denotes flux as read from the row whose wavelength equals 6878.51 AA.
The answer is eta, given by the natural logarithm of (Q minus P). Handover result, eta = 1.3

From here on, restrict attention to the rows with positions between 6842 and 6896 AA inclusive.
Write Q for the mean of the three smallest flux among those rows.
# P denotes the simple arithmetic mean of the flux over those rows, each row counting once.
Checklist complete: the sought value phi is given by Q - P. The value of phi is -0.41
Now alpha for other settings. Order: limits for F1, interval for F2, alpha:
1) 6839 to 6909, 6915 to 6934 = -78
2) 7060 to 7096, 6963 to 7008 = -147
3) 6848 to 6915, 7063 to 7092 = -27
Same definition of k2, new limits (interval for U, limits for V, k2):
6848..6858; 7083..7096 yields 2.22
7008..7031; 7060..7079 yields 1.50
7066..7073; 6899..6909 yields 1.71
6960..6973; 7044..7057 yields 1.73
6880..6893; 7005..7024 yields 2.70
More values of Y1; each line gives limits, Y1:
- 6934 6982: 730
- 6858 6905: 540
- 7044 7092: 773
